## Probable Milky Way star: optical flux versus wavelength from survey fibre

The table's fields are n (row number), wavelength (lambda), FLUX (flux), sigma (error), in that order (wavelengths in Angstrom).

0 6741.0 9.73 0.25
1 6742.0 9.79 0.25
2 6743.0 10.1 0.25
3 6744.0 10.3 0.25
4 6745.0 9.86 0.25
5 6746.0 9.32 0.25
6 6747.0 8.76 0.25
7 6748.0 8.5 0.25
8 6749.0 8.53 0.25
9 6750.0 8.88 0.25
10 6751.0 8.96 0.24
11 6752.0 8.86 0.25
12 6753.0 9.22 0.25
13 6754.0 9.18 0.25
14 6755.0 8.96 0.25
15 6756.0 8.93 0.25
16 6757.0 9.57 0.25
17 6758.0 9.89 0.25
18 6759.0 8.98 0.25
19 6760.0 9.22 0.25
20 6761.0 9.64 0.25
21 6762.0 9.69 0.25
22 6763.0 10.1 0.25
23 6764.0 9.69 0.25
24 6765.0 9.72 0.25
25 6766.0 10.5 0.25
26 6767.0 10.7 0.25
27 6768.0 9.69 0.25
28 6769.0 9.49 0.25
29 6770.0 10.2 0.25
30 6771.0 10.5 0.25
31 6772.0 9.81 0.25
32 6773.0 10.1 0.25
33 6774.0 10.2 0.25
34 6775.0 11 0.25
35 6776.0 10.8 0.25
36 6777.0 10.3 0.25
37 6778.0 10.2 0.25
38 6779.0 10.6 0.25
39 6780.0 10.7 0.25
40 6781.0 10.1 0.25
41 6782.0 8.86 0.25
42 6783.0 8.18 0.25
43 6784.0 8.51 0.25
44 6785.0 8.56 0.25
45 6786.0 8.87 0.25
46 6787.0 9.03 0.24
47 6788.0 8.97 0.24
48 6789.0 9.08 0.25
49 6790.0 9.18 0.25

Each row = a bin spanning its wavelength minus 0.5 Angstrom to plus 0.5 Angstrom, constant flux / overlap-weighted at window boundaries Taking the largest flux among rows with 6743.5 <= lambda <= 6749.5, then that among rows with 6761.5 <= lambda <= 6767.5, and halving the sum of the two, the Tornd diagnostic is 10.5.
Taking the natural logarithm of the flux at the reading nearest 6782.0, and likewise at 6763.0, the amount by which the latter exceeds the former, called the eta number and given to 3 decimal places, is 0.131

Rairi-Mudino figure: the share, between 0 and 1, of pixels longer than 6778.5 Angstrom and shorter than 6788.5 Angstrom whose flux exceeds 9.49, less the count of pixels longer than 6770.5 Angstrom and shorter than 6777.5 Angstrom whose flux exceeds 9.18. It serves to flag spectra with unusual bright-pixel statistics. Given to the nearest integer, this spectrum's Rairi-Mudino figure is -7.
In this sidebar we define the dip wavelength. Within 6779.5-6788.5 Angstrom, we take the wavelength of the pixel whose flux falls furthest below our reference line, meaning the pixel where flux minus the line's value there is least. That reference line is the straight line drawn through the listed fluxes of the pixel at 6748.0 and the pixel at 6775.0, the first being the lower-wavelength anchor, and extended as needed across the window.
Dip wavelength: 6783.0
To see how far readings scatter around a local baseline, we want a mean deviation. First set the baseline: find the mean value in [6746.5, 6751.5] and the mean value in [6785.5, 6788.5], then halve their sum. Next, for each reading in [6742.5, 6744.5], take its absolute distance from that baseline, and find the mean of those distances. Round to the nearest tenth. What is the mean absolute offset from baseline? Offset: 1.4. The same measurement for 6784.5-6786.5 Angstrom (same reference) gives 0.2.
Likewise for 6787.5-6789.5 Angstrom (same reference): 0.2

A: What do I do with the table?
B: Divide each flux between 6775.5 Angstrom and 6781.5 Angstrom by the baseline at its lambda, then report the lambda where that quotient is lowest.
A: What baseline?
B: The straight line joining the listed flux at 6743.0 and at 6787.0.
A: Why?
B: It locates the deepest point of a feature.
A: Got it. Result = 6781.0 Angstrom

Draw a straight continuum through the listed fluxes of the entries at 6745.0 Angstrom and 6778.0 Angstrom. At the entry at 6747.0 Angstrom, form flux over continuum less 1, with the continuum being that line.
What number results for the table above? -0.11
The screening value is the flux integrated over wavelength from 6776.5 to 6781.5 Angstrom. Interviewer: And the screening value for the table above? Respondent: 51.9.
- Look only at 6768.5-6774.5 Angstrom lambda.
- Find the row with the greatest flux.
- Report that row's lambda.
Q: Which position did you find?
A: 6771.0 Angstrom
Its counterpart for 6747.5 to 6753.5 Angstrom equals 6753.0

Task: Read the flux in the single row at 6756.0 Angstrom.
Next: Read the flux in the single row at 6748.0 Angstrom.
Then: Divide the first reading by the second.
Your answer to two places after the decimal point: 1.05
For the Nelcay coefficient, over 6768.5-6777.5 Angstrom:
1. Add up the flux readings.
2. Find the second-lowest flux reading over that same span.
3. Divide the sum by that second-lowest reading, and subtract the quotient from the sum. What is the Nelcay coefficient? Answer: 83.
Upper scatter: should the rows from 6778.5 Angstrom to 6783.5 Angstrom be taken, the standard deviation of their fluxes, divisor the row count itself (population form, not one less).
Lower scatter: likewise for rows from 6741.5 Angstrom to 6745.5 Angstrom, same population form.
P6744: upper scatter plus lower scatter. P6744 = 1.2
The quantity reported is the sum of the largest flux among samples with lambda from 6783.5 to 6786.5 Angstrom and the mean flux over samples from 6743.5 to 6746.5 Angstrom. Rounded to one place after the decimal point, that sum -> 18.7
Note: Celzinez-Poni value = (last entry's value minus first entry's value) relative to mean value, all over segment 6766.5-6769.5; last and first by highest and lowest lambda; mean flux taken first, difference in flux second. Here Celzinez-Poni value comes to -0.12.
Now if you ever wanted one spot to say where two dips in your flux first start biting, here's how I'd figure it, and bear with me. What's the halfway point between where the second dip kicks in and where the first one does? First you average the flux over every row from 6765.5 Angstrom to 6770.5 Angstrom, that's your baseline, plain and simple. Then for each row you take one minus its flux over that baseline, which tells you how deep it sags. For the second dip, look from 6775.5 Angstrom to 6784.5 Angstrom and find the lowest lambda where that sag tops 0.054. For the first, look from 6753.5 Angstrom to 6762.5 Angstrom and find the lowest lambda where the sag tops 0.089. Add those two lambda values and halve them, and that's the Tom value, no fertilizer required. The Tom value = 6768.0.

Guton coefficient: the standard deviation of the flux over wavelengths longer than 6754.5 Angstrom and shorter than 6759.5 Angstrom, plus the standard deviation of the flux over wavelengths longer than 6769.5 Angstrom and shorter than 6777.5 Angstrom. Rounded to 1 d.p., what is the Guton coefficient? 0.8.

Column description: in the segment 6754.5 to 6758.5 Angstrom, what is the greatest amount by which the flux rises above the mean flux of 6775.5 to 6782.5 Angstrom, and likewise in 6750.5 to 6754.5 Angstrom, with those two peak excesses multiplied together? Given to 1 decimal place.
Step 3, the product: 0.3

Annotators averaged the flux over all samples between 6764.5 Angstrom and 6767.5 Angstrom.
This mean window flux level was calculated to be 10.31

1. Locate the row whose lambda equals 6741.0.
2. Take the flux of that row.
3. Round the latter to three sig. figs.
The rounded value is 9.73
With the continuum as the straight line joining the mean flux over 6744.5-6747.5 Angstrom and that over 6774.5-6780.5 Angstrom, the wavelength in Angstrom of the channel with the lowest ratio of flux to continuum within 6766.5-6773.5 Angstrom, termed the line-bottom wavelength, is 6769.0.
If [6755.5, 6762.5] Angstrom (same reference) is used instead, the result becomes 6759.0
